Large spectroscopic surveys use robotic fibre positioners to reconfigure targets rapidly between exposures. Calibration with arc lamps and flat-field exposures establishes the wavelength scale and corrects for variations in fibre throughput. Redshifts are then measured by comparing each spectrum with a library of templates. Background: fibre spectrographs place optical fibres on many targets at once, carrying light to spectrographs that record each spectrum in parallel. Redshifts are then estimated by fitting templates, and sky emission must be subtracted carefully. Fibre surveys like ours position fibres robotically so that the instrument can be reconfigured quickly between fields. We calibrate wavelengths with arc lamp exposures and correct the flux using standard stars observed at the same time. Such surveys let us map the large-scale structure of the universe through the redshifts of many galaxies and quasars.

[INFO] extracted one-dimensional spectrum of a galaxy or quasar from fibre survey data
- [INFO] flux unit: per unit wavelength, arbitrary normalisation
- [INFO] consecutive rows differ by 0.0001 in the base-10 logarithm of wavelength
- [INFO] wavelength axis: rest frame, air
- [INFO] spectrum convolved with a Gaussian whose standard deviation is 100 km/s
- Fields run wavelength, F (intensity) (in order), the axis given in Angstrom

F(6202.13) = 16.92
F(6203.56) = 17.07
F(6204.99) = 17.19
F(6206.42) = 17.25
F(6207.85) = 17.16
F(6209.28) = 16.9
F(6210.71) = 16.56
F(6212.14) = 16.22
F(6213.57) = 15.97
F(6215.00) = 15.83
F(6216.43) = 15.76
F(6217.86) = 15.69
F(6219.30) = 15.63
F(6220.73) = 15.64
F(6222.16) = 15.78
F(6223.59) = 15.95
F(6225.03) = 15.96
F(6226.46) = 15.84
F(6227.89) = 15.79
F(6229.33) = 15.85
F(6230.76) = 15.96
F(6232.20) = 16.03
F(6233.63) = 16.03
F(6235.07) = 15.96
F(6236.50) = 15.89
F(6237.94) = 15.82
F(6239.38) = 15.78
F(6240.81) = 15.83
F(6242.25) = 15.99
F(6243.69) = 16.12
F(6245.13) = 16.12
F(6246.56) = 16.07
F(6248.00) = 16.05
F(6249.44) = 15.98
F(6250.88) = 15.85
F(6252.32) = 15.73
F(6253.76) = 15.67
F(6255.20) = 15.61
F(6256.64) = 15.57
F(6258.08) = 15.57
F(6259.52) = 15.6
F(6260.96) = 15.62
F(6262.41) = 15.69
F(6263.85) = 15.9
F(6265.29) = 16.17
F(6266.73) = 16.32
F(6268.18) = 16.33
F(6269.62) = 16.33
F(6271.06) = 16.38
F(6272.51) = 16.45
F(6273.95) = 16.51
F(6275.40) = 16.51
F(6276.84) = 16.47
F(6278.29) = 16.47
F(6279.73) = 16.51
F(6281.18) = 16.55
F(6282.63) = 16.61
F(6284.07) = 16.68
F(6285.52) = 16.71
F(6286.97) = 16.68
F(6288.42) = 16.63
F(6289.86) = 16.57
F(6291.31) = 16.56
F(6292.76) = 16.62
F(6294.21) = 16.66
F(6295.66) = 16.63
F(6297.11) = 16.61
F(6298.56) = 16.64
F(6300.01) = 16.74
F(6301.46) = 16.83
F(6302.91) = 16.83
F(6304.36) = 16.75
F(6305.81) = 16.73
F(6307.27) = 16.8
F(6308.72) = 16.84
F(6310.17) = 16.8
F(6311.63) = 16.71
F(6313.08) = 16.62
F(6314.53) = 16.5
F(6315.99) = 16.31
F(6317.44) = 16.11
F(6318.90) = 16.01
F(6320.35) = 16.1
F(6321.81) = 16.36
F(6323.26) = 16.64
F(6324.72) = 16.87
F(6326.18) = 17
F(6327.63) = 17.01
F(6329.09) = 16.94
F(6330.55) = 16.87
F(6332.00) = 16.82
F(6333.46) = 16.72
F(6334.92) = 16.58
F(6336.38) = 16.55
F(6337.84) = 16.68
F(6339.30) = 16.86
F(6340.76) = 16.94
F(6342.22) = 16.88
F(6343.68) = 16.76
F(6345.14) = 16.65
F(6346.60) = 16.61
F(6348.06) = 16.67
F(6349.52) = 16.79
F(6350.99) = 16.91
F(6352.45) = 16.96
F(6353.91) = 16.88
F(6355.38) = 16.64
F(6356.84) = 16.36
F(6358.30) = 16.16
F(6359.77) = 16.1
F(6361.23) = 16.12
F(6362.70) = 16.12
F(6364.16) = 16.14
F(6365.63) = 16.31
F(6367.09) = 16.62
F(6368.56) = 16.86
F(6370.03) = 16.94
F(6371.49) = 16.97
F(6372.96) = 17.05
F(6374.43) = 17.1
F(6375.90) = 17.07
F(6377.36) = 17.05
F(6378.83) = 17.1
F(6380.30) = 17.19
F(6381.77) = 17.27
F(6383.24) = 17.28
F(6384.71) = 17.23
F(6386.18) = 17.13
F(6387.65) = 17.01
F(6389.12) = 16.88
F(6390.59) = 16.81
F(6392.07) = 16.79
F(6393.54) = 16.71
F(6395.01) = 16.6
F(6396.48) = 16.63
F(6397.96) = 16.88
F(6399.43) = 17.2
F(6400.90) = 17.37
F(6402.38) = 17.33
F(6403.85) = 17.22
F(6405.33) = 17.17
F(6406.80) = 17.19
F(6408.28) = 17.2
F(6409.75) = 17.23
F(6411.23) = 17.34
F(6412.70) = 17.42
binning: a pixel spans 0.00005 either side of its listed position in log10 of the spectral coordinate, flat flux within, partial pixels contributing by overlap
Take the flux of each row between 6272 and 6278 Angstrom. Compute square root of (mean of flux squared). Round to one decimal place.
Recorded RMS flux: 16.5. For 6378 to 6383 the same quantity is 17.2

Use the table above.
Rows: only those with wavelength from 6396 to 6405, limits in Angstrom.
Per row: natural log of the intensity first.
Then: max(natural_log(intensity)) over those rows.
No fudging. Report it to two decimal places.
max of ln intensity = 2.85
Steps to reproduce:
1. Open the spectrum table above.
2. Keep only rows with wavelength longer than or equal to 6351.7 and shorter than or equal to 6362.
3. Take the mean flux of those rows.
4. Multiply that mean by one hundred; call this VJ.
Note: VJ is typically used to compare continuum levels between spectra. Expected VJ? 1646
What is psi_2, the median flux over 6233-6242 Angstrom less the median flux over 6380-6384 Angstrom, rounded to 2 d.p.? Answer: -1.41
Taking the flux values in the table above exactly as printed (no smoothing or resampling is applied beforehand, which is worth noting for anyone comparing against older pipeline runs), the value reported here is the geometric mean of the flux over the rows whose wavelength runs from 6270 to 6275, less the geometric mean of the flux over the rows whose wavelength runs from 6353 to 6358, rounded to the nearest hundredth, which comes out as -0.18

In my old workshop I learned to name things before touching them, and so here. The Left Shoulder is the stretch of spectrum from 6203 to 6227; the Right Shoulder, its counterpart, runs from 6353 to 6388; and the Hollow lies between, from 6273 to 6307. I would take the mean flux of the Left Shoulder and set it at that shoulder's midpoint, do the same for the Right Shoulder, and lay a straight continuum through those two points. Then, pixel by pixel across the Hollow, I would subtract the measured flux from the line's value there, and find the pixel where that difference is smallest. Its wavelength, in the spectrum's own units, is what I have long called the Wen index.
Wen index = 6301.46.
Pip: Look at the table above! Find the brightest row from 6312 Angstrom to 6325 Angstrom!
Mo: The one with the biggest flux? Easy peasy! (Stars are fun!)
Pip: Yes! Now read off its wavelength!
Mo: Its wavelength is 6324.72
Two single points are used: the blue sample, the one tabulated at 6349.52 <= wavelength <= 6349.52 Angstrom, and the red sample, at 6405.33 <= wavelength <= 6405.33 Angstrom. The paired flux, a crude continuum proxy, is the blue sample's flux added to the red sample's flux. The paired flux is 34.0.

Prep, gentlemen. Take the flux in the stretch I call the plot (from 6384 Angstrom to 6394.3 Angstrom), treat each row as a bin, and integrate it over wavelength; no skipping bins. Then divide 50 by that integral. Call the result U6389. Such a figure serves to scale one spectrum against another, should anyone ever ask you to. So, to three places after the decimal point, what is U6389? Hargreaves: 0.287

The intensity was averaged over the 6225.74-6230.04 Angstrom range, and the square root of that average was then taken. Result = 3.98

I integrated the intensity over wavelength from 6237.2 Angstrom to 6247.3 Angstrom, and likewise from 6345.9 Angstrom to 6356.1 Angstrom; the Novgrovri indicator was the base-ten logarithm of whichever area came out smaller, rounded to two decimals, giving 2.21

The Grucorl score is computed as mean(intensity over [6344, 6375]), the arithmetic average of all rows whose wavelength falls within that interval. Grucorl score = 16.6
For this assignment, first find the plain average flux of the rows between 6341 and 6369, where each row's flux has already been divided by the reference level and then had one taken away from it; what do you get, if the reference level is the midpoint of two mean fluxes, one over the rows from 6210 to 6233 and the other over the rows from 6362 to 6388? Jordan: 0.009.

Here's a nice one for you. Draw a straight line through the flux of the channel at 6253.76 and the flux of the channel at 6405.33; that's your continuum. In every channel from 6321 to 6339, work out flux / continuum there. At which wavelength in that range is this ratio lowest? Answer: 6321.81 Angstrom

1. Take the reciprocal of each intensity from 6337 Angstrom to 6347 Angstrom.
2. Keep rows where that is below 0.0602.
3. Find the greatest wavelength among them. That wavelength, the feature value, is 6345.14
